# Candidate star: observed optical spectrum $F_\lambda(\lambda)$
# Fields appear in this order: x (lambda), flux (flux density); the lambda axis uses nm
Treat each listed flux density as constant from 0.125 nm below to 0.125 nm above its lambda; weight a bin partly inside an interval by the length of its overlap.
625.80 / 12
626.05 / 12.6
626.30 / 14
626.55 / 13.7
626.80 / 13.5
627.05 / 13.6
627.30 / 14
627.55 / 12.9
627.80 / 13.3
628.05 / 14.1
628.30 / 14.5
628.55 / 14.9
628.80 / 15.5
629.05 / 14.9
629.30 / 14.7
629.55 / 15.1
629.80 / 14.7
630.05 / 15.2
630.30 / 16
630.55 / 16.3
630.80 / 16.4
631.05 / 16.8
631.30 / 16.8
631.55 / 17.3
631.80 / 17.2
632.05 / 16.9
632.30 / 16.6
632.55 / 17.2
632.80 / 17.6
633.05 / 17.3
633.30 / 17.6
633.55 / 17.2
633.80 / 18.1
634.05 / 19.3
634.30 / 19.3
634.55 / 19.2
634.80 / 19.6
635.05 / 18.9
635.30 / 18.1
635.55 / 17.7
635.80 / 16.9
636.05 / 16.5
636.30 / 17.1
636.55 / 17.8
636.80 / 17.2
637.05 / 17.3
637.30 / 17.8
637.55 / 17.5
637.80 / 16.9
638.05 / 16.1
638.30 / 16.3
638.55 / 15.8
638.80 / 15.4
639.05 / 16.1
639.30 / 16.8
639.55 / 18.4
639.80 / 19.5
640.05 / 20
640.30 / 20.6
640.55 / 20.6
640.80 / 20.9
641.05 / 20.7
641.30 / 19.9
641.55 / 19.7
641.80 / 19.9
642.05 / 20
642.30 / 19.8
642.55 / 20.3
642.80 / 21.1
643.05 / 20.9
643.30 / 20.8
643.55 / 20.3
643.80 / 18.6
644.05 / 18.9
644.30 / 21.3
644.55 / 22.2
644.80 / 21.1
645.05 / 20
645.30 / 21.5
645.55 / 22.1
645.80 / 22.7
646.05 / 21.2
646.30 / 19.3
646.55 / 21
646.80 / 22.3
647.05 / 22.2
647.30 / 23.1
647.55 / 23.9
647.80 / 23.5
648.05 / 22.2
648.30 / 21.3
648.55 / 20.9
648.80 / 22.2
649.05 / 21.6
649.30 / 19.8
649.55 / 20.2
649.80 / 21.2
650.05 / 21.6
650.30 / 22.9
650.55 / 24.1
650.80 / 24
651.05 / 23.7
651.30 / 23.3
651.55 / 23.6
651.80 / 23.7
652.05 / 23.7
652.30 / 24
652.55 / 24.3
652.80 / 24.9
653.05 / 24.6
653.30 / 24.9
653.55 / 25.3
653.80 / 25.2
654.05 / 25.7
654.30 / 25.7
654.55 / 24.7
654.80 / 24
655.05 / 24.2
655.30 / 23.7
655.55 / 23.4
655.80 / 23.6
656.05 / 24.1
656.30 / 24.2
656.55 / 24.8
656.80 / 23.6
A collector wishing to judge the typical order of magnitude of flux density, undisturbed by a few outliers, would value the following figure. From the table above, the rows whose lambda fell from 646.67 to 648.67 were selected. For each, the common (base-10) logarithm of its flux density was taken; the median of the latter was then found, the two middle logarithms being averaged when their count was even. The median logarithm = 1.35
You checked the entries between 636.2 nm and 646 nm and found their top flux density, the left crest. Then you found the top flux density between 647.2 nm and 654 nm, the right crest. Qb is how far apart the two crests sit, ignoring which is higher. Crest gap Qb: 2.60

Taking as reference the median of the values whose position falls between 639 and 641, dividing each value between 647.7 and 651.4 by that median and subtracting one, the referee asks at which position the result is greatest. 650.55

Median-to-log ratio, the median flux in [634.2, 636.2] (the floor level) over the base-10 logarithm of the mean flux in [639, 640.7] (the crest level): 14.5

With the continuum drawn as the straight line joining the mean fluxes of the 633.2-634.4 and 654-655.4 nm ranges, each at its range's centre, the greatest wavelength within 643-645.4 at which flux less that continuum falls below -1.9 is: 644.05 nm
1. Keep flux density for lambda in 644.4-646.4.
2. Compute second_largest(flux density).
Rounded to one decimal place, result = 22.2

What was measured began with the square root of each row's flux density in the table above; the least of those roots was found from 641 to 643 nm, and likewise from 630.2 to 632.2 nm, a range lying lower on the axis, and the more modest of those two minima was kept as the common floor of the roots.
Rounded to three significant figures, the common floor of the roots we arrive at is 4.00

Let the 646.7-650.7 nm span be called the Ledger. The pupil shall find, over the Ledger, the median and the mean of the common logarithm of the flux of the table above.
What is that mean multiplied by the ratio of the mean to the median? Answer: 1.34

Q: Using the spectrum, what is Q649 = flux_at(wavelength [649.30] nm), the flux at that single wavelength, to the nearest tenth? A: 19.8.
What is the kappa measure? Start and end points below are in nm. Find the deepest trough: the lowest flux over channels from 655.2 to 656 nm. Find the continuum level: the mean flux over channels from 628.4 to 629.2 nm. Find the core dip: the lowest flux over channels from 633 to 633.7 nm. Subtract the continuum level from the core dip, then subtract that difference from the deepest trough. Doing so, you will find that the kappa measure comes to 21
